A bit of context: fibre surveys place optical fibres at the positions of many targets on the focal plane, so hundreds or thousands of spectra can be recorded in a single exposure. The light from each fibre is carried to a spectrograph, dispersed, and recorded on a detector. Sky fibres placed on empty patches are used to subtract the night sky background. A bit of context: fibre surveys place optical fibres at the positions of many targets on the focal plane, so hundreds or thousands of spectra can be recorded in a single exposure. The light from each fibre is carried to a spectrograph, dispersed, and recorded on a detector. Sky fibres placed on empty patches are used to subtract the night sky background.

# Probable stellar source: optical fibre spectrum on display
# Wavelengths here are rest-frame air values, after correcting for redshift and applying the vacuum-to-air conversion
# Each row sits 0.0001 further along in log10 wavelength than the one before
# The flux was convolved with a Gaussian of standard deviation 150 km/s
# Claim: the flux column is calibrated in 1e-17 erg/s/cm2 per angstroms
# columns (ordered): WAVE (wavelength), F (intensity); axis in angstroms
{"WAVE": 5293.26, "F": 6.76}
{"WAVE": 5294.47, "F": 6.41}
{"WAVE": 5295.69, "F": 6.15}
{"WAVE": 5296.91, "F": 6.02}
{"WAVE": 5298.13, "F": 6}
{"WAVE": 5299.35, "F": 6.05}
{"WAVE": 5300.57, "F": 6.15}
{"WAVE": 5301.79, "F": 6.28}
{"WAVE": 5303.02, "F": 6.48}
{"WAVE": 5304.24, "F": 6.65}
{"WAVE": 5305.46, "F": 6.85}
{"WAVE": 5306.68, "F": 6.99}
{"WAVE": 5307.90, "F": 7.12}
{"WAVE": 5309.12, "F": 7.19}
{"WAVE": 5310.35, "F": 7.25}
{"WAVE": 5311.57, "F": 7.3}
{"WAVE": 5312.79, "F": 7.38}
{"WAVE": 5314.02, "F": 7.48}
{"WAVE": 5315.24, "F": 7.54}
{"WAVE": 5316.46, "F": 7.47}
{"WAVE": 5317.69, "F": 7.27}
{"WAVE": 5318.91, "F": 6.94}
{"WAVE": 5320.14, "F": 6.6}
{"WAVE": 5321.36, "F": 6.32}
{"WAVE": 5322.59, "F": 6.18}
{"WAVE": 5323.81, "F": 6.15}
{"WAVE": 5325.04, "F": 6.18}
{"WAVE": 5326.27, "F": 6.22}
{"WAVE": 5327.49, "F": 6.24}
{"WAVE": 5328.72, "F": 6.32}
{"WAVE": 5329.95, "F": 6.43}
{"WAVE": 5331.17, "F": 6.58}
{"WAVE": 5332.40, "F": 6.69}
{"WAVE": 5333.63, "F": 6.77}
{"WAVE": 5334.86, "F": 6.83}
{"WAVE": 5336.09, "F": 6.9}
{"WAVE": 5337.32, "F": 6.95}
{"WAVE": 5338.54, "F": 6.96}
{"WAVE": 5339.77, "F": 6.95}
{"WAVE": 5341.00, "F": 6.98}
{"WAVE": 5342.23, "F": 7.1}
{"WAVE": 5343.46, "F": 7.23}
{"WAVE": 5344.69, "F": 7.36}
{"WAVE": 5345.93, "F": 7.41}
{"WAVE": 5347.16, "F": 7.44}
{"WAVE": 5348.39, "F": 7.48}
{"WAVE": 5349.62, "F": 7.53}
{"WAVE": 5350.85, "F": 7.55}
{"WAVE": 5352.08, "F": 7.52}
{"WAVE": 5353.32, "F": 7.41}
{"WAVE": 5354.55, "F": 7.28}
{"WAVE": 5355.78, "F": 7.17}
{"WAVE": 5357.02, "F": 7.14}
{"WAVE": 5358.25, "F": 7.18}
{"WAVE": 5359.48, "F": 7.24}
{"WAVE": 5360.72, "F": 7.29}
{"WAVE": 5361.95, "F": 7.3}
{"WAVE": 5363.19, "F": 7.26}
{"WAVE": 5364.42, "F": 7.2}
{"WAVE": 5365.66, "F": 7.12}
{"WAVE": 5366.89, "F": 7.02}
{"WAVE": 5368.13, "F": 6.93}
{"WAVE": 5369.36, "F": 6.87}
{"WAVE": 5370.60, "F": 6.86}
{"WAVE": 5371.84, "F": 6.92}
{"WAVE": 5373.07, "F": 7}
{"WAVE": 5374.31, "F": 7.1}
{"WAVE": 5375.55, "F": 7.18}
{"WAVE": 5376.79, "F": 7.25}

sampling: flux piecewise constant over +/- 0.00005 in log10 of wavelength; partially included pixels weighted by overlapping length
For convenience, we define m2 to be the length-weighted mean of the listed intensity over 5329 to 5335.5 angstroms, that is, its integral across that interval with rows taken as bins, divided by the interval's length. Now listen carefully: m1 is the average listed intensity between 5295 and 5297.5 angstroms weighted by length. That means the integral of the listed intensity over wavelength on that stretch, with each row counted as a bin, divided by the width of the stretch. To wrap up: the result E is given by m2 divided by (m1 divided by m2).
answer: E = 7.2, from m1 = 6.1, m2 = 6.64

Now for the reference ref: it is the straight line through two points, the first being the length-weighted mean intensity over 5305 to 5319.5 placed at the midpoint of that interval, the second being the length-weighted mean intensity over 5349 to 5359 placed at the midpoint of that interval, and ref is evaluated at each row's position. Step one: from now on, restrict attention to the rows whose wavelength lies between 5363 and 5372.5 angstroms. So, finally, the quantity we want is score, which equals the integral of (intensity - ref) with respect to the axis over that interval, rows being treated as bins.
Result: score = -4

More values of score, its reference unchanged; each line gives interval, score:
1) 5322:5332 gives -10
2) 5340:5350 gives 0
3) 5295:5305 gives -10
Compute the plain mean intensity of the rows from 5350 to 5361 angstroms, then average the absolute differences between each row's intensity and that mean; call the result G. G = 0.12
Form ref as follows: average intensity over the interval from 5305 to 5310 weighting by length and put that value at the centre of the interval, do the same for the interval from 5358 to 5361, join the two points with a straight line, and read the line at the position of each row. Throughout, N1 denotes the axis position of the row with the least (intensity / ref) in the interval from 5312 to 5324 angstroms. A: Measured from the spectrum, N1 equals 5323.81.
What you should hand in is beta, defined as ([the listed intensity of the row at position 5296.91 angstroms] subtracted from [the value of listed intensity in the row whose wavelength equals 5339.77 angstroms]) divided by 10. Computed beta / 0.09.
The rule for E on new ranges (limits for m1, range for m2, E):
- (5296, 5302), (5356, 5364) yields 8.6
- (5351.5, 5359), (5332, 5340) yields 6.5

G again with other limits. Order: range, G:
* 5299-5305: 0.19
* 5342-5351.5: 0.12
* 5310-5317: 0.09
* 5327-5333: 0.15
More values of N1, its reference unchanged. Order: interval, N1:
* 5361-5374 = 5370.60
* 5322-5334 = 5323.81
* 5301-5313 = 5301.79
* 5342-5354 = 5342.23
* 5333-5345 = 5333.63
